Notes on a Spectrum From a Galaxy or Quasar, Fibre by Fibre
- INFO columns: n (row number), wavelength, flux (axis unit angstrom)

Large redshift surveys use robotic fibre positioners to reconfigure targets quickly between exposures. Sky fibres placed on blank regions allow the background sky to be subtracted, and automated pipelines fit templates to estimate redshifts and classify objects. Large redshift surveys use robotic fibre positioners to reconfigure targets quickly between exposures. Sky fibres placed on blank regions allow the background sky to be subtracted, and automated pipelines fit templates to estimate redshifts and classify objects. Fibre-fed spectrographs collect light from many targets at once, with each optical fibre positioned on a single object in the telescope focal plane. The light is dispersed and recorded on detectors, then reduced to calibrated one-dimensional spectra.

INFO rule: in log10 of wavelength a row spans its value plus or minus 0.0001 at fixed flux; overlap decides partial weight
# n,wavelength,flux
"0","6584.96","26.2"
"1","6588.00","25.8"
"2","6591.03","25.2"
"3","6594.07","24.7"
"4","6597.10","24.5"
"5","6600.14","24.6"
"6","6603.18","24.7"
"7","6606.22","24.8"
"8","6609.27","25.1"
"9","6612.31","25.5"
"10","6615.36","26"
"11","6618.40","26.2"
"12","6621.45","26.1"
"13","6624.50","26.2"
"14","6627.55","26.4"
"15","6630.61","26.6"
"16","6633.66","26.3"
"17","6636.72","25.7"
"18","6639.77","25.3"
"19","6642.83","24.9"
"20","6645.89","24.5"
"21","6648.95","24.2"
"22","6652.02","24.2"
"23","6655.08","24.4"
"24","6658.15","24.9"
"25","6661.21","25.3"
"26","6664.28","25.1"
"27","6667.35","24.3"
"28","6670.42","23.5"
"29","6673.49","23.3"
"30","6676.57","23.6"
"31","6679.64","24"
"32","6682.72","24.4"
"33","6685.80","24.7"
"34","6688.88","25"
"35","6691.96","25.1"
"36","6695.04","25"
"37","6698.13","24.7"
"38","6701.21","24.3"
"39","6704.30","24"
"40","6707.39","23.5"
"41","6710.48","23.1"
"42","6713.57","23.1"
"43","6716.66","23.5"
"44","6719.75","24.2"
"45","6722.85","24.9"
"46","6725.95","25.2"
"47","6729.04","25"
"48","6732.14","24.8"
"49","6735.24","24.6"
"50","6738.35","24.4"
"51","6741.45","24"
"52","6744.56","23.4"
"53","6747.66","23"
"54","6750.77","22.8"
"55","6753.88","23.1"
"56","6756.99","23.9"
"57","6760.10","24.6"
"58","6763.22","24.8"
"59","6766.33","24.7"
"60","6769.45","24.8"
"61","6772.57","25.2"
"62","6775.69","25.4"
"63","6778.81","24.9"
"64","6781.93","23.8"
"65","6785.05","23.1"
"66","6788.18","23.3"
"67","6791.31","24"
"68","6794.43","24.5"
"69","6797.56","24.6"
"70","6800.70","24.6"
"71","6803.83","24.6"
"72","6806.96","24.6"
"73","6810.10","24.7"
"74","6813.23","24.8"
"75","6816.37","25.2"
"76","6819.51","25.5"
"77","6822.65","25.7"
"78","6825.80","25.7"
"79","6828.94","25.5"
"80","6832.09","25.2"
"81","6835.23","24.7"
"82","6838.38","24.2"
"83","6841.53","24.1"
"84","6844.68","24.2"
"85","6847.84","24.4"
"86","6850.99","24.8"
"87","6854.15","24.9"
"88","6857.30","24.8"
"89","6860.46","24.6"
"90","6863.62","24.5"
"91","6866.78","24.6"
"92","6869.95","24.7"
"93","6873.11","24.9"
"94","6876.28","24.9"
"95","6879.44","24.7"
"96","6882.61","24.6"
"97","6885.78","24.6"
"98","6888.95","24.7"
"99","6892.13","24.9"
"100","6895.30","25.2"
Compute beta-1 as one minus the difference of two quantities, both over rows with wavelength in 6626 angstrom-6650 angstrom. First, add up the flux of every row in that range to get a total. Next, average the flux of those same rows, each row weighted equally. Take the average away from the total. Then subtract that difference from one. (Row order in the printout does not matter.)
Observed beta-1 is -177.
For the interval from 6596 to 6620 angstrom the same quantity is -175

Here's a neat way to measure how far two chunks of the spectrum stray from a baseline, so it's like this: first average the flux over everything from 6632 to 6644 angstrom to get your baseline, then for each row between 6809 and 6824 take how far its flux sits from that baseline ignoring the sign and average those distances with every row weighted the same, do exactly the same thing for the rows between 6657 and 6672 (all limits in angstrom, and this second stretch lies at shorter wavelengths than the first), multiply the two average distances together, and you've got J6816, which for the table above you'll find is 0.4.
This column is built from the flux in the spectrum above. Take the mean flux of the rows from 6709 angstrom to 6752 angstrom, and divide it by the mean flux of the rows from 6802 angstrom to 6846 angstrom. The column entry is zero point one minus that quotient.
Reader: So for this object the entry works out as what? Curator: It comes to -0.864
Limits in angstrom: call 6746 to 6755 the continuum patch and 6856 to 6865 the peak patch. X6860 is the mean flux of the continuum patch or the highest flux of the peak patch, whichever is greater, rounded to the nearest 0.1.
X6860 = 24.8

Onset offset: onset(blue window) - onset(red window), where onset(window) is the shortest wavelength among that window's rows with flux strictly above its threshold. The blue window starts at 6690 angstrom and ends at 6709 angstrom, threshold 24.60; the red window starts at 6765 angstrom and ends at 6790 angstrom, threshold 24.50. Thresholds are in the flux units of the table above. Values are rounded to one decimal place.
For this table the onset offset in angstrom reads -74.4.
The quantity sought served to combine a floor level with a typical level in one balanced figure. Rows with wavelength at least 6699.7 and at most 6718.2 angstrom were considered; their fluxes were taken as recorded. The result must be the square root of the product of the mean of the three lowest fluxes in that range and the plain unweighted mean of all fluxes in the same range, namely 23.4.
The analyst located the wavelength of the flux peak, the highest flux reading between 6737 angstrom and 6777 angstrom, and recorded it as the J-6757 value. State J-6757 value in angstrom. 6775.69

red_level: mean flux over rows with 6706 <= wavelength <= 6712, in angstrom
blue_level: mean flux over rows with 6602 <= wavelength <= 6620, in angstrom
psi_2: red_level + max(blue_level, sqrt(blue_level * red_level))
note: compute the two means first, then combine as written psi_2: 48.7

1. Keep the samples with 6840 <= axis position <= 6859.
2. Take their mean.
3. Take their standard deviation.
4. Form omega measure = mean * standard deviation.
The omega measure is 8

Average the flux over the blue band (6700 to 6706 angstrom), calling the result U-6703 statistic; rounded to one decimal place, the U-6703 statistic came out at 24.1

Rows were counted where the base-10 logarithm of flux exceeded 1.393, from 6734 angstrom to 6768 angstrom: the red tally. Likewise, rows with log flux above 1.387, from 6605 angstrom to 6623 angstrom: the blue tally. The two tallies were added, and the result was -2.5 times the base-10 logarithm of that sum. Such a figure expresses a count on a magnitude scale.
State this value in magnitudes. -2.11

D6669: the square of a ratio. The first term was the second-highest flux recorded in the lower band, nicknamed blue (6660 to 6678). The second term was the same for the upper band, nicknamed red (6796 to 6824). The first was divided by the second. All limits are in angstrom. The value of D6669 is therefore 0.97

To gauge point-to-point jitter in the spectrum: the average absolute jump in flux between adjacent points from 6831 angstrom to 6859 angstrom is 0.25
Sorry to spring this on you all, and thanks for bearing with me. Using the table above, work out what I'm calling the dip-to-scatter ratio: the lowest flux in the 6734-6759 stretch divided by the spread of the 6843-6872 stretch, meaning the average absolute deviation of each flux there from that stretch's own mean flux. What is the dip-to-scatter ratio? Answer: 136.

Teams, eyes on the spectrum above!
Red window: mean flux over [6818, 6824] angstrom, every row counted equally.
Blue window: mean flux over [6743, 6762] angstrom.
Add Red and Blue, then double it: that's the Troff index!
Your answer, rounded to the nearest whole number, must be 98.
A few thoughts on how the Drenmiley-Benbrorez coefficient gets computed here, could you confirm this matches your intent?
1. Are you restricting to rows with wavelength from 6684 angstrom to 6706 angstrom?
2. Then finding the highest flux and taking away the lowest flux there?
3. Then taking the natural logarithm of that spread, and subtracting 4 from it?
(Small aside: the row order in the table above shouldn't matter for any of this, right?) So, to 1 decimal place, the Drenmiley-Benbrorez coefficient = -3.9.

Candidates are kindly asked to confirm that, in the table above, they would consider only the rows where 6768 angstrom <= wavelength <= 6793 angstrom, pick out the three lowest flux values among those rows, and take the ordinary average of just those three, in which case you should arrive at 23.4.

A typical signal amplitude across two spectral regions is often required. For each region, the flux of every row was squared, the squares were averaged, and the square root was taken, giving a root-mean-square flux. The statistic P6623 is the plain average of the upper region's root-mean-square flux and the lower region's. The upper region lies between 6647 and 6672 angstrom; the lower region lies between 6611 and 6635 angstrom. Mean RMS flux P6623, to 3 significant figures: 25.3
